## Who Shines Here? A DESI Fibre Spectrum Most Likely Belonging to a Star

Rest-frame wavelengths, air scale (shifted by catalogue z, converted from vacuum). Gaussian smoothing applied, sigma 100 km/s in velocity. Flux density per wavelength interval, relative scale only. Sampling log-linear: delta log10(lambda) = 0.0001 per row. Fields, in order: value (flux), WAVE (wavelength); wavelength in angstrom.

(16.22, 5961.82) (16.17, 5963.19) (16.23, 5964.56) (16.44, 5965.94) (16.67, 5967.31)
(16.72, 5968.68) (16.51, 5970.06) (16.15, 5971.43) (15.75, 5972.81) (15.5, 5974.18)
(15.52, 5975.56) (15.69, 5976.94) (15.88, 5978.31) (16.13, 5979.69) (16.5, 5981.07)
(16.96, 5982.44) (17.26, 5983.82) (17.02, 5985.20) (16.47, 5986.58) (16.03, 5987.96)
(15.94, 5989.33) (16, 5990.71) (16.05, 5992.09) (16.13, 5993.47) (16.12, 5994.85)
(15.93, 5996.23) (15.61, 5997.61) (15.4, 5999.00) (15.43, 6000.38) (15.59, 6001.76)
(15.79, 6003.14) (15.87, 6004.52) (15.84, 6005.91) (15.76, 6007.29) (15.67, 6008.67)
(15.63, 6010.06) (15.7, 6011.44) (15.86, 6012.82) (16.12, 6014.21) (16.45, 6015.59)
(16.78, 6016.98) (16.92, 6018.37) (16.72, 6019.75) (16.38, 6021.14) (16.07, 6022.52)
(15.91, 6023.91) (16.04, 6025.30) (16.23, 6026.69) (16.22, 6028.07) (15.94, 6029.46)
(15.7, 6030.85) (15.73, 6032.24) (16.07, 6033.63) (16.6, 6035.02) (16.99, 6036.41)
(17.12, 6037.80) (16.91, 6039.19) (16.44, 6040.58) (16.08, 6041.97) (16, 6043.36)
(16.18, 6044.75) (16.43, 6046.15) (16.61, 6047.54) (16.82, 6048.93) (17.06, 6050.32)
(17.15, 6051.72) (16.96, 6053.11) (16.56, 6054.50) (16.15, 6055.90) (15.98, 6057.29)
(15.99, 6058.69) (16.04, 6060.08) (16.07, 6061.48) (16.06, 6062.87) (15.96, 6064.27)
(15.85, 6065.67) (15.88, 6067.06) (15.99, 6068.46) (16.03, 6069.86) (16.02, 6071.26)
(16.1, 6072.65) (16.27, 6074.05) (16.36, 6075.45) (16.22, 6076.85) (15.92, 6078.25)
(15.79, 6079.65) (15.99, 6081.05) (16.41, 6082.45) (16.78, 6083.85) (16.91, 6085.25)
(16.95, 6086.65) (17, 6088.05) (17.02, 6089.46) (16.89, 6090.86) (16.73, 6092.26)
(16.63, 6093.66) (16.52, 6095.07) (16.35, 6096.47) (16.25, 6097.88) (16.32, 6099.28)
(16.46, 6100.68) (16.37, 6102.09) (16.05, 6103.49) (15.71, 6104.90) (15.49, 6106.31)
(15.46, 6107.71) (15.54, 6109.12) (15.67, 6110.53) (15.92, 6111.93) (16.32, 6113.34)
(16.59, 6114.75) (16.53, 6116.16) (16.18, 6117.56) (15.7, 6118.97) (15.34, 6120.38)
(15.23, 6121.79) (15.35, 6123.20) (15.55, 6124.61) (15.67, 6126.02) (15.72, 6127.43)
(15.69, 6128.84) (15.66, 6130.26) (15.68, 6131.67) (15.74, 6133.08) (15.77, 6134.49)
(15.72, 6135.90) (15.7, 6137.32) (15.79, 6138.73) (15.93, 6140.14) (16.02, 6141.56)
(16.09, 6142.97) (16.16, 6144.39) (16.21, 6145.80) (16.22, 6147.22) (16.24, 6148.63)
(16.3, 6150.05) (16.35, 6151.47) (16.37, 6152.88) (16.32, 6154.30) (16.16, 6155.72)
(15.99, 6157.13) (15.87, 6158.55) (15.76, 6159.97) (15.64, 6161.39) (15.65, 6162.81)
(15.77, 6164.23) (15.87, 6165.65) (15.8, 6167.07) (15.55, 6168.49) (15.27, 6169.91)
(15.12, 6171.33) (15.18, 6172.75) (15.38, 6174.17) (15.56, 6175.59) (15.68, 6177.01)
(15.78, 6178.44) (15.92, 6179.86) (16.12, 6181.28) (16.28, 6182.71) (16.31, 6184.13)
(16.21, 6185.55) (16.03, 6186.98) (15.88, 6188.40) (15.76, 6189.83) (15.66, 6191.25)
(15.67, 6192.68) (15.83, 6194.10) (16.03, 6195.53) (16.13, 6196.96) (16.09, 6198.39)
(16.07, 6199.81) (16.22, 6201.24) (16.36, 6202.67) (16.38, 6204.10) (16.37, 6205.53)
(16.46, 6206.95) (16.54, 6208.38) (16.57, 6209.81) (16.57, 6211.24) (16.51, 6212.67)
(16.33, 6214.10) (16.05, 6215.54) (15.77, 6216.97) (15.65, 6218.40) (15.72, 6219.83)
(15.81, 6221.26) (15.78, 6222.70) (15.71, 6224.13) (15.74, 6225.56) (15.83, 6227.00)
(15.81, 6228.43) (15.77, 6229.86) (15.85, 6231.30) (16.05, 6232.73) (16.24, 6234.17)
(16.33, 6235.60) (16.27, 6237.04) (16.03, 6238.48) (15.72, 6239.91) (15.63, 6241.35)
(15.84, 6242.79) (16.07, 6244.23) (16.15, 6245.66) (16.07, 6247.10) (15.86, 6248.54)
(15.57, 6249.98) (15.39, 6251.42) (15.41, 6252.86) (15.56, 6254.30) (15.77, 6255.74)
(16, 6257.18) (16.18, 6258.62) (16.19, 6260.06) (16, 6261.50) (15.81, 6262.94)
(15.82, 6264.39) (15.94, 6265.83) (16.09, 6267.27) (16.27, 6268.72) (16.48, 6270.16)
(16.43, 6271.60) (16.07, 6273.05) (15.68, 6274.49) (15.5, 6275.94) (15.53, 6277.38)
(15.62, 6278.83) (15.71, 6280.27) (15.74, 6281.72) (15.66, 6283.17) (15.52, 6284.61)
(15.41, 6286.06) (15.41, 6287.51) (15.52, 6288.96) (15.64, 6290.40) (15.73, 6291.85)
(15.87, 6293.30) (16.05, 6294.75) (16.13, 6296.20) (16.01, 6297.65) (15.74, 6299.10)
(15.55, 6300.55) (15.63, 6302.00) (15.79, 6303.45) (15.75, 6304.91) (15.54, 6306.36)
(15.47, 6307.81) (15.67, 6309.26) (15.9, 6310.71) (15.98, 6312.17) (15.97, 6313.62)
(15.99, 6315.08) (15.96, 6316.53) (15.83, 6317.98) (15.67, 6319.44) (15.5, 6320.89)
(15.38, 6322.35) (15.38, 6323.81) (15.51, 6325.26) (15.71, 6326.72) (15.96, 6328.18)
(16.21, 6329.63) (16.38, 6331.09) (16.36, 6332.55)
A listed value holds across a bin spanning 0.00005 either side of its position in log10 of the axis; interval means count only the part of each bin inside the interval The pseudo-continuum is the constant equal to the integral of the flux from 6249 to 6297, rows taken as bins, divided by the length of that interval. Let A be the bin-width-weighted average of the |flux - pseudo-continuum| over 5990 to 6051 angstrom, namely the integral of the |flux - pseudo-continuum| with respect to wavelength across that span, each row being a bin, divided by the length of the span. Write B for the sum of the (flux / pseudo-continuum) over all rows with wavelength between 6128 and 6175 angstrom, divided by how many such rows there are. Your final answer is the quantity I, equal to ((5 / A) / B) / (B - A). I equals 20.2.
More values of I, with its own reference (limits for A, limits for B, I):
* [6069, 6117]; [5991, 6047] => 19.0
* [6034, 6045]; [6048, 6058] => 20.1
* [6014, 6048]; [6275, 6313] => 20.7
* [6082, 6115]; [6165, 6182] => 22.6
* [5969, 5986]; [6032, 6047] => 18.0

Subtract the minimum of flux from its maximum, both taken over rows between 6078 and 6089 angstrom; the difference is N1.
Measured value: 1.21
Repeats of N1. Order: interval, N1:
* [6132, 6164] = 0.73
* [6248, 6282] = 1.09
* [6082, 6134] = 1.79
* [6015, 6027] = 1.01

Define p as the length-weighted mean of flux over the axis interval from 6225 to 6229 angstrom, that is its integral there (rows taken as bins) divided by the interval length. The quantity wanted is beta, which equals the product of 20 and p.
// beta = 316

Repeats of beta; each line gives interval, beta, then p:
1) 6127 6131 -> 313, 15.7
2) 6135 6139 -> 315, 15.7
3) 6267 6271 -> 326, 16.3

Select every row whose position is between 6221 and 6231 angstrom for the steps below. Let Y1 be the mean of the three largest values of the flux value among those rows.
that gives 15.8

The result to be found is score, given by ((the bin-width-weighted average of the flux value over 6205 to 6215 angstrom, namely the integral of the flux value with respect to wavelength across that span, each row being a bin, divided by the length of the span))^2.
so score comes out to 271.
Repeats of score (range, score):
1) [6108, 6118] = 259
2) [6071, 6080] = 260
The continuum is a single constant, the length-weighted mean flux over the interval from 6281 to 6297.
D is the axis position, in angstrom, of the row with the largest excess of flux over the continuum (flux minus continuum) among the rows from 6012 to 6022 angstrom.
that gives 6018.37 angstrom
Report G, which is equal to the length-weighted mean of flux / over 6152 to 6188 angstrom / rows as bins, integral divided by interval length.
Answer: 15.8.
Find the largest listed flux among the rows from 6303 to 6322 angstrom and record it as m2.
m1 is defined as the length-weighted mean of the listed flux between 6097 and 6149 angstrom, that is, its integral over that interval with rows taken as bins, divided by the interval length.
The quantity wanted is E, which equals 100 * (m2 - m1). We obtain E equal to 10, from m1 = 15.9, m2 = 15.99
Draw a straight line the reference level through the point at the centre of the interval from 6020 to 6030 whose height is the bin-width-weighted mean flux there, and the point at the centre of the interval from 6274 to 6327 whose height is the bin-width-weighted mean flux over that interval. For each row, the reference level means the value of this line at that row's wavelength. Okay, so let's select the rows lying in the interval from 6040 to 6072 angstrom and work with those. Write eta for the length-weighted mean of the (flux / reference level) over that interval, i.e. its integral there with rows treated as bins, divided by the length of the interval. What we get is 1.011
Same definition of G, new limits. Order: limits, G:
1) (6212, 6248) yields 15.9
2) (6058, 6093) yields 16.3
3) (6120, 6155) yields 15.9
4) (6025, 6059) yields 16.4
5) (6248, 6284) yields 15.9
